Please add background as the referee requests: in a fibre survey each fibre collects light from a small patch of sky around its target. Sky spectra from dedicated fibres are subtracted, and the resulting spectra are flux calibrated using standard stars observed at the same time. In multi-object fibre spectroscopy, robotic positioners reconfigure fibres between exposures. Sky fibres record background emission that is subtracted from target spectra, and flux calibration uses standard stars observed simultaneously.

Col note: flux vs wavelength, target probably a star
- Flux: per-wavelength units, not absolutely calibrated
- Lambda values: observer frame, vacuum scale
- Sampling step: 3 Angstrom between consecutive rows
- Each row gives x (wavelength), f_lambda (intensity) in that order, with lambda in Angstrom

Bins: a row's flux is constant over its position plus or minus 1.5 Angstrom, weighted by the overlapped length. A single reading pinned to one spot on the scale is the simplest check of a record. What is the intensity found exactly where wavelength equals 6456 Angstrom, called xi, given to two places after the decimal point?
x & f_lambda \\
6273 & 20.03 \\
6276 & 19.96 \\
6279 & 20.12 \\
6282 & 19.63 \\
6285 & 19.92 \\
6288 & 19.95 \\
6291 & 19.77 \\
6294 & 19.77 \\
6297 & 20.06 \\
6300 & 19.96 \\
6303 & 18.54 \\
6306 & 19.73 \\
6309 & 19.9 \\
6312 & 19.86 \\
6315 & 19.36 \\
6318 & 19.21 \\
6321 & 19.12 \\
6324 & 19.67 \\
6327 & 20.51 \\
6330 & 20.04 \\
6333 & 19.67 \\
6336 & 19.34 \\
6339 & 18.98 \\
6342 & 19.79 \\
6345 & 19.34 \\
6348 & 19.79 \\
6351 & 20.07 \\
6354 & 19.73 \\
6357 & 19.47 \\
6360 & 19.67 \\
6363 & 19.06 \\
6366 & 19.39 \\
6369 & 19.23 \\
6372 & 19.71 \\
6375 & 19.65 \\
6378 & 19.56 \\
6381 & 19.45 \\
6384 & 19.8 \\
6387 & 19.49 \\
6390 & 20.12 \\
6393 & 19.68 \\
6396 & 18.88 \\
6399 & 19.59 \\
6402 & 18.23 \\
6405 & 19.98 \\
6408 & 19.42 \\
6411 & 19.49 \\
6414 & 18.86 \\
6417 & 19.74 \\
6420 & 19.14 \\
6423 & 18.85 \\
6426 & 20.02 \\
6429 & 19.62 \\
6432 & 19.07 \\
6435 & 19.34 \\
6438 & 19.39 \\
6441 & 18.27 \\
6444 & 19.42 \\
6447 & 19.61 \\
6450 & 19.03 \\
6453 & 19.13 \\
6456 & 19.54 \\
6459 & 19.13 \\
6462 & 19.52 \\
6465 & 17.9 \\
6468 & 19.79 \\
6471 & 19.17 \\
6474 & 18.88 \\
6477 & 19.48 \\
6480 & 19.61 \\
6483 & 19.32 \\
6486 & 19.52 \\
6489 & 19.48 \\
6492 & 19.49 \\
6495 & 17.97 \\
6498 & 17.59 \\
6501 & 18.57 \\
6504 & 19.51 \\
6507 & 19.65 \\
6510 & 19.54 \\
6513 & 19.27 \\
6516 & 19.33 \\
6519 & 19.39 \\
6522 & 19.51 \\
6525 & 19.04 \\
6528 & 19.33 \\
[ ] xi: 19.54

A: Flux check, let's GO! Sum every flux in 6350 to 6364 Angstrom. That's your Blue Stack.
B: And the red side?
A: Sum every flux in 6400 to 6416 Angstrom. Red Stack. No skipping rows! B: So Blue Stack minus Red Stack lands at 2.0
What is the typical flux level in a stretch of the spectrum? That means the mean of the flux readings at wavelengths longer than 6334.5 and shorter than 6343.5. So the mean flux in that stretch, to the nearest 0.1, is 19.4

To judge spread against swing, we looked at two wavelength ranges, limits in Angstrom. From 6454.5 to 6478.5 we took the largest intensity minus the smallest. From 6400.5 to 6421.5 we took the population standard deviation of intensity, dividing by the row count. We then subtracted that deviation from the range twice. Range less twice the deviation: 0.80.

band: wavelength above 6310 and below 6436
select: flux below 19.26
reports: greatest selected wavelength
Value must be 6432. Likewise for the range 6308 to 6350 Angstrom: 6339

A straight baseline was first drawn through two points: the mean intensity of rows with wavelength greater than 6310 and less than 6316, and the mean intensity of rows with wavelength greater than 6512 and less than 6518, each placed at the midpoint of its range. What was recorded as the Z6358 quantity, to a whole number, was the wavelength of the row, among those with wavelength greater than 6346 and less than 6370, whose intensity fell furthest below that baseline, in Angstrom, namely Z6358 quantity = 6363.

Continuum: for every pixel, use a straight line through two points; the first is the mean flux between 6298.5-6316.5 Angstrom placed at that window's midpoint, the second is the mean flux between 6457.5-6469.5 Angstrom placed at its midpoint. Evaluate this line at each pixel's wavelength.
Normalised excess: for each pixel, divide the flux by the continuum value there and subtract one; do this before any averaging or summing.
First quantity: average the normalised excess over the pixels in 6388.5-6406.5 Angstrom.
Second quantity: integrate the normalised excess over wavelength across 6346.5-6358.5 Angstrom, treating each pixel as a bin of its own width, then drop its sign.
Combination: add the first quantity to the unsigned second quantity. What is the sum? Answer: 0.22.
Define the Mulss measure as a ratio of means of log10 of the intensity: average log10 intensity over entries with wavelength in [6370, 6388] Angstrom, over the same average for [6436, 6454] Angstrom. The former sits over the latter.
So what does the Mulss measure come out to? 1.01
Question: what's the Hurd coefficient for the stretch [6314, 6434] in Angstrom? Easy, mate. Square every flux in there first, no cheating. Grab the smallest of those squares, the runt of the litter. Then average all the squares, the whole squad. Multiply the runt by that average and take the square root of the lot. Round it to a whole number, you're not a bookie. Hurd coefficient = 355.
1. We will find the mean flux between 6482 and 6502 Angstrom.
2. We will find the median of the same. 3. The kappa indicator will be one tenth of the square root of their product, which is 1.91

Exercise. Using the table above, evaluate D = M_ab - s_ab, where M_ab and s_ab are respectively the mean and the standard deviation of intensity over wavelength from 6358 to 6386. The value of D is 19.3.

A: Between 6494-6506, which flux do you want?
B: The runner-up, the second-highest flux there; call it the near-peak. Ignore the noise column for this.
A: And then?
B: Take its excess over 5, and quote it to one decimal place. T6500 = 13.6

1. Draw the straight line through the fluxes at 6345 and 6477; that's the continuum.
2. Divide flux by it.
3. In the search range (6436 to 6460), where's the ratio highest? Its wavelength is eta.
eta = 6447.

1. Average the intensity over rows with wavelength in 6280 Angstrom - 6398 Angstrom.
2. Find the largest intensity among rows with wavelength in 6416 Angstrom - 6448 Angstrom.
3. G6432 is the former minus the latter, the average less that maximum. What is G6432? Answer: -0.41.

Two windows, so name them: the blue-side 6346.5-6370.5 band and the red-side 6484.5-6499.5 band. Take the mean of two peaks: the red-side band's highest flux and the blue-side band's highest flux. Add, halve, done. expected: 19.8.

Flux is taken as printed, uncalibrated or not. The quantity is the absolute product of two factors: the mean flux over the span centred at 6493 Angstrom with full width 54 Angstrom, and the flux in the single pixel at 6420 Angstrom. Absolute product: 367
